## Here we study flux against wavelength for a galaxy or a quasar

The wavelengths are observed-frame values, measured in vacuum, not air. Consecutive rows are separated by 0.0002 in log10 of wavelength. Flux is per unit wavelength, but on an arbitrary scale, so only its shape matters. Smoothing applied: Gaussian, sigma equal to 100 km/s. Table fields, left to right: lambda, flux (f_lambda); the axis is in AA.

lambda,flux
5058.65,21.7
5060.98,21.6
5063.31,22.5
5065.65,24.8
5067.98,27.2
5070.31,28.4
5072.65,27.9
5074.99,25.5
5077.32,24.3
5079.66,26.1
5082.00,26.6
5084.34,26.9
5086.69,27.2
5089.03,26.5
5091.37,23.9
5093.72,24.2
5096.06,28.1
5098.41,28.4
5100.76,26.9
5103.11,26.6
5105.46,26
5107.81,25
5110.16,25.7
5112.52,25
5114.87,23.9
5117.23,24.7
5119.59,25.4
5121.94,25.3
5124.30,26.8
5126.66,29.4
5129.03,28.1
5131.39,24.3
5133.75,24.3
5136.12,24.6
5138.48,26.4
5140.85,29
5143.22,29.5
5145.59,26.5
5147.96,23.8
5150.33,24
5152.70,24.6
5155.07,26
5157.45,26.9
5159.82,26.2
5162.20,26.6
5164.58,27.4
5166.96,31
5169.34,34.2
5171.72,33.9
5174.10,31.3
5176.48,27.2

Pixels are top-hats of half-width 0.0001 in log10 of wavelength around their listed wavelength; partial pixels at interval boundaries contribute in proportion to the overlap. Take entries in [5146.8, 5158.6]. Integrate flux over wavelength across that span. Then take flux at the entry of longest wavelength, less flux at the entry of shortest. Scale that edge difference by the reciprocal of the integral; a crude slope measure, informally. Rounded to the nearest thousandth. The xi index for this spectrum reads 0.010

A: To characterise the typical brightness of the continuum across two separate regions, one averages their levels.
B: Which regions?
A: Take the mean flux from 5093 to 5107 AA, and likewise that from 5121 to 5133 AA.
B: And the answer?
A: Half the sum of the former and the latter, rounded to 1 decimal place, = 26.7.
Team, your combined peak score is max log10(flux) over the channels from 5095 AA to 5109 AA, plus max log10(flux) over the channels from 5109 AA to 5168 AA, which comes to 2.94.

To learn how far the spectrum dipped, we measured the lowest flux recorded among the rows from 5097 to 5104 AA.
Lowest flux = 26.6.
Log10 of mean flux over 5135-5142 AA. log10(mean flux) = 1.43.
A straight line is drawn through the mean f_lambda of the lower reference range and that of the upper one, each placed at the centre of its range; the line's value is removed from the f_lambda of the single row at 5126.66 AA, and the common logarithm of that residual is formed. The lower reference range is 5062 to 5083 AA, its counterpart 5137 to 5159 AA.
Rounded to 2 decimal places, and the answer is 0.51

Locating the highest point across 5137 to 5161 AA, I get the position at 5143.22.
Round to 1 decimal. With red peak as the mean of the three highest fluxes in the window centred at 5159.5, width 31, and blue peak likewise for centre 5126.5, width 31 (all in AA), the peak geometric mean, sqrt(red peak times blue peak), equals 30.9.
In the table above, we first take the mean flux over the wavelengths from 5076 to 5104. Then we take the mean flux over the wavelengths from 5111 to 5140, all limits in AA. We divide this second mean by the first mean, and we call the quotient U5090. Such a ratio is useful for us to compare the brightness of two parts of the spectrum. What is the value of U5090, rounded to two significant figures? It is 0.98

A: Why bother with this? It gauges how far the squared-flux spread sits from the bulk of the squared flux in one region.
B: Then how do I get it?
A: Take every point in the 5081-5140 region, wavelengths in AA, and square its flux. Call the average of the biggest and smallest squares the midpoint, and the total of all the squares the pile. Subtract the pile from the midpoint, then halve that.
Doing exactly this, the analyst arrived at -8124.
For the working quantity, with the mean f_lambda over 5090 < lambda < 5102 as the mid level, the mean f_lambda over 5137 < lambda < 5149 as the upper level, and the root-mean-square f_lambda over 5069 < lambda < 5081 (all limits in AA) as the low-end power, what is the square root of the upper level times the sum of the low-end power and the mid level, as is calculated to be 37.8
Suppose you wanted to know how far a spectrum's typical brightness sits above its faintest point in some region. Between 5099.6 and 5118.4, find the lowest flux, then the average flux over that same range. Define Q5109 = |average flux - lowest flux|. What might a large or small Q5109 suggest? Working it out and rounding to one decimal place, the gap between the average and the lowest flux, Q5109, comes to 1.6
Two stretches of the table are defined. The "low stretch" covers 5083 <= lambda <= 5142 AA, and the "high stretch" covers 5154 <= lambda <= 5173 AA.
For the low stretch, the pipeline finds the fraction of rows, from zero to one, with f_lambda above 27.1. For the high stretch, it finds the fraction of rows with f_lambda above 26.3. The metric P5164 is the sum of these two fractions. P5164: 1.0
